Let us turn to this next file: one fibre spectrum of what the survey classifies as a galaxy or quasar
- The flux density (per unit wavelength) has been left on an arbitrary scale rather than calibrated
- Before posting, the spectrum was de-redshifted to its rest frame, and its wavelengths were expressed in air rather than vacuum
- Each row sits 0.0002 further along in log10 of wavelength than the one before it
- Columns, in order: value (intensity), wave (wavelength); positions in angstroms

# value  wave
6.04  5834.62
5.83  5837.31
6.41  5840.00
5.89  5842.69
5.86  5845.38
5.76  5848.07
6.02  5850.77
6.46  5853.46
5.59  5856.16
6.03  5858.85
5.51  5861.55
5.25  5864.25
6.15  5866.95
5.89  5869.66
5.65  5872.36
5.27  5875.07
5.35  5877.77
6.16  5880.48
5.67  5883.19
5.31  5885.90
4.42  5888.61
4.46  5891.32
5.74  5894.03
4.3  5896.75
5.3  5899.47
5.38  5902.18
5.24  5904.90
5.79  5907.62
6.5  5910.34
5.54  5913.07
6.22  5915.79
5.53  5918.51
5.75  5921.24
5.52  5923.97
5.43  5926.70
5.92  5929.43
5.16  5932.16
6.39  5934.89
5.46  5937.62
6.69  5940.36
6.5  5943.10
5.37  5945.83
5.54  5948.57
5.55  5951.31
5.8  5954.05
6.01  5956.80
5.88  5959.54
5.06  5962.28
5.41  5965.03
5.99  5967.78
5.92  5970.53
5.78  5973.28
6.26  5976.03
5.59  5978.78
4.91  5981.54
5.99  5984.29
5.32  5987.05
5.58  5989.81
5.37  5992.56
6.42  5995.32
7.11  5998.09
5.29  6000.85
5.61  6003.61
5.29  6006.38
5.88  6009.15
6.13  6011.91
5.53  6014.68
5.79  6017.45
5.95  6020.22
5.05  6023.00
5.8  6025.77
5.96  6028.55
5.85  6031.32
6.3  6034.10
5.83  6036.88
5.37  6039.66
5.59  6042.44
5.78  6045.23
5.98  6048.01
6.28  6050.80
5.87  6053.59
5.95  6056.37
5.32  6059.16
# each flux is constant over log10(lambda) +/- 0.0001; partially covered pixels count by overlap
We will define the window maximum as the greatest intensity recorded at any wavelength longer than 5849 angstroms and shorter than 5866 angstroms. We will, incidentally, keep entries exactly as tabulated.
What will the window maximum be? 6.46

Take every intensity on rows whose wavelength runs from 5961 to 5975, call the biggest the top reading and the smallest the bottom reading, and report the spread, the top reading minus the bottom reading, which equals 0.93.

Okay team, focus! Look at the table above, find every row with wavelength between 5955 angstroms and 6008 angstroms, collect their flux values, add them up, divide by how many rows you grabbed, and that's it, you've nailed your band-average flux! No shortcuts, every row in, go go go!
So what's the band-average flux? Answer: 5.73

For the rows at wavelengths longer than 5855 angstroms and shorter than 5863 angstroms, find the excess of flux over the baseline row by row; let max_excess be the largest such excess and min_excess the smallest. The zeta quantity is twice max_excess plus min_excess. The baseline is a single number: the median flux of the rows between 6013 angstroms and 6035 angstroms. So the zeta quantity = 0.1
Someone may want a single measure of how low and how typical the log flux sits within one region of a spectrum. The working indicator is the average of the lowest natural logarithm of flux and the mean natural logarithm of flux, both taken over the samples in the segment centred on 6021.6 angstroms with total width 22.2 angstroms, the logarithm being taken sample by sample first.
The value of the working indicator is 1.68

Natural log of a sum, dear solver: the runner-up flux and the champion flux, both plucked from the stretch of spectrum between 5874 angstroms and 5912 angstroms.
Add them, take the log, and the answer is 2.54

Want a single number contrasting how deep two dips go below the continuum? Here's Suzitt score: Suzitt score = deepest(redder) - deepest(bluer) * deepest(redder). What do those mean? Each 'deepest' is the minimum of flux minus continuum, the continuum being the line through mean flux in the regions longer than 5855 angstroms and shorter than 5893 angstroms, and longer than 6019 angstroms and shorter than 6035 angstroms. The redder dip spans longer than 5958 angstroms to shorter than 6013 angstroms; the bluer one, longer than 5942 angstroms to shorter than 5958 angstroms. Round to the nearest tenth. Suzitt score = -1.0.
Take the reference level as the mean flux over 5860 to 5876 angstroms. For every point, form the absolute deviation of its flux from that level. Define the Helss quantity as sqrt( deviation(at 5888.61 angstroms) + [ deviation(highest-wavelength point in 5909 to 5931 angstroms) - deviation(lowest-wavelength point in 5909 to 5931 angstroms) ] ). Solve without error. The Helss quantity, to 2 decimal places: 0.79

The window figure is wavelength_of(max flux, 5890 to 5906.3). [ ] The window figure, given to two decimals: 5894.03 angstroms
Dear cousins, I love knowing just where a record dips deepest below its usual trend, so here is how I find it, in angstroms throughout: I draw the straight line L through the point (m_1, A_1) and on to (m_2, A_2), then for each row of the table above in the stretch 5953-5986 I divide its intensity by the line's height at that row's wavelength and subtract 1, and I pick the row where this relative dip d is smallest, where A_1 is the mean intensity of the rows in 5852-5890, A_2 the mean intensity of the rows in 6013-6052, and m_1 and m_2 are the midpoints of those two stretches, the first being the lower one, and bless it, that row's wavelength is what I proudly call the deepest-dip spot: 5981.54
